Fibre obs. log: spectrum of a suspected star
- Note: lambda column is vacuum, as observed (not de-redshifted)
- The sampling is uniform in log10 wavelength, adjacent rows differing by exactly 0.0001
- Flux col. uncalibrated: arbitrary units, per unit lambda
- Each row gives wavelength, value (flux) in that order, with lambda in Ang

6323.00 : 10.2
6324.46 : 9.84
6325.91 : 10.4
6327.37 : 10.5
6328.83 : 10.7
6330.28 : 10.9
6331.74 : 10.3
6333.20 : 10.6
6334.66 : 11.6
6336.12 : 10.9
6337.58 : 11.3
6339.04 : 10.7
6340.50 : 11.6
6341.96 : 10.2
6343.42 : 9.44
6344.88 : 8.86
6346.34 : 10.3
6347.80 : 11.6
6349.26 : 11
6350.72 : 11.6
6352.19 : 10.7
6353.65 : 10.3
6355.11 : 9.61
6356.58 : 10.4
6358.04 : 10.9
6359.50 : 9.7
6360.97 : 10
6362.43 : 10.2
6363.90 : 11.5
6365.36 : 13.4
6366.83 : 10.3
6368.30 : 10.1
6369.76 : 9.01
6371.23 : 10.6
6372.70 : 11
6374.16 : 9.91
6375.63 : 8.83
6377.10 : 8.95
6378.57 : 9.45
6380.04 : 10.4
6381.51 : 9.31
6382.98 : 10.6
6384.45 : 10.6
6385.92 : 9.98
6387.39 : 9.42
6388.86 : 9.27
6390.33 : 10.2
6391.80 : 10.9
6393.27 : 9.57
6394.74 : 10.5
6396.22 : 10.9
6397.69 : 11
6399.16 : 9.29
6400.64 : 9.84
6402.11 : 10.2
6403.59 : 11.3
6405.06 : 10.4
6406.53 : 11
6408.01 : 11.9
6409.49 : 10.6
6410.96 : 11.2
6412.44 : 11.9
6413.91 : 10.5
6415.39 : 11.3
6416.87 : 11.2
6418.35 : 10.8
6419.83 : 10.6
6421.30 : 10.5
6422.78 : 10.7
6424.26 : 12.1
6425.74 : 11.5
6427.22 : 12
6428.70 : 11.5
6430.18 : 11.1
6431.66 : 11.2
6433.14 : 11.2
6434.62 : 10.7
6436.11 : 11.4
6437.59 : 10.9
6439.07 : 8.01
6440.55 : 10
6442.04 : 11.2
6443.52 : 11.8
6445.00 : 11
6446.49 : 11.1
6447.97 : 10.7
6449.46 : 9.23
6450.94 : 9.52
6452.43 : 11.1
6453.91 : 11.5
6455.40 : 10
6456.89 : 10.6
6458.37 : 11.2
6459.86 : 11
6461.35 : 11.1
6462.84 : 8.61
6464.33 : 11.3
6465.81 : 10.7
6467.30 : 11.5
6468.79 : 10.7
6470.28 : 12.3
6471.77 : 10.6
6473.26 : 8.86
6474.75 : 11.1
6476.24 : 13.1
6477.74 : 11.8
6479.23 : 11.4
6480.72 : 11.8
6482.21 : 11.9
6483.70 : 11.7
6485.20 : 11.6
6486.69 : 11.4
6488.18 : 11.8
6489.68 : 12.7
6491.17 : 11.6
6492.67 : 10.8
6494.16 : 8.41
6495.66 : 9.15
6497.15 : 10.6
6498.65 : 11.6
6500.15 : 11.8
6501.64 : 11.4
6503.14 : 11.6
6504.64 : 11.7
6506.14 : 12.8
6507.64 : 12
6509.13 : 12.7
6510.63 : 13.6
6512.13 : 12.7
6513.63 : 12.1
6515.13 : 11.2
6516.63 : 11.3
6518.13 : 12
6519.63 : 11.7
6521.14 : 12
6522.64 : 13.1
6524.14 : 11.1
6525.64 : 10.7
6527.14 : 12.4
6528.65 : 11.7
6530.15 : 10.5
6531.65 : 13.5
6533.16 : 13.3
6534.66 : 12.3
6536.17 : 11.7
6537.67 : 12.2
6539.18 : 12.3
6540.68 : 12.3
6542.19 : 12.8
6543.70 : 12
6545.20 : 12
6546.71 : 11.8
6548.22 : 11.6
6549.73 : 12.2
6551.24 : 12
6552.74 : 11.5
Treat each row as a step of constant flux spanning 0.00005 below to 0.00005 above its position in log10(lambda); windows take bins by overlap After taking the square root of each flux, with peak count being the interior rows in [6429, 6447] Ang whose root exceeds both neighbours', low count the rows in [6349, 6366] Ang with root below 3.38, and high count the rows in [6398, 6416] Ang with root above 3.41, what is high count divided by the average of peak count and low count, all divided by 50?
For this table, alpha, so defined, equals 0.0073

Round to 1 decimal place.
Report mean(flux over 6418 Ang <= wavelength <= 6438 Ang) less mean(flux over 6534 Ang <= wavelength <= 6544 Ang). -1.1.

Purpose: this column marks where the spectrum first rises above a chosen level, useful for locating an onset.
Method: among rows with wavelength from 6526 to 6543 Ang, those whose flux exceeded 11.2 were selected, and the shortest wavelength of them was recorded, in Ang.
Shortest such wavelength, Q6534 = 6527.14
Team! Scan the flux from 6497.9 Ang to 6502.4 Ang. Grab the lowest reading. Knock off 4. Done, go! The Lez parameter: 7.4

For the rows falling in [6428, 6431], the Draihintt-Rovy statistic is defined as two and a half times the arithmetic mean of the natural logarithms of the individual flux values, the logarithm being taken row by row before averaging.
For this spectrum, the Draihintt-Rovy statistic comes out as 6.06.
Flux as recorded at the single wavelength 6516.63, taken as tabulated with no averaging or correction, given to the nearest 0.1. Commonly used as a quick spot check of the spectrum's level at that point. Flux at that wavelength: 11.3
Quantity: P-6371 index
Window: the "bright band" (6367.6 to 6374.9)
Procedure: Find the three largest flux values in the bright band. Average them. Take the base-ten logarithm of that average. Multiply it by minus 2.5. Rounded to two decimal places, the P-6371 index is -2.56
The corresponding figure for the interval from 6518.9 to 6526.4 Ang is -2.72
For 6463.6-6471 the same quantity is -2.67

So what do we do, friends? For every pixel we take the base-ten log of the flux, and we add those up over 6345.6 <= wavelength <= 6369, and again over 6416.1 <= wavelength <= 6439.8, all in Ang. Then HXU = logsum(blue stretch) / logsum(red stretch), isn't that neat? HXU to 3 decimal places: 0.991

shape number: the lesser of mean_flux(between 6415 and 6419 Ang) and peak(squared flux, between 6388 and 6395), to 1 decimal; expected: 11.1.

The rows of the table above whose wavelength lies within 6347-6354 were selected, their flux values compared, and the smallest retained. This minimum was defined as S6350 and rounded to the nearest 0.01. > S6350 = 10.30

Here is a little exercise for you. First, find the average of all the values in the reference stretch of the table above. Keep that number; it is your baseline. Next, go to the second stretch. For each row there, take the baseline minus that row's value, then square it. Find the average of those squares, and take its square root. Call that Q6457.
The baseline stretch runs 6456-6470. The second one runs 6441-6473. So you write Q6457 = 0.8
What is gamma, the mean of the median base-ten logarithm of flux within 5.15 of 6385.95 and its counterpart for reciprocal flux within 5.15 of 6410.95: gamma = 0.544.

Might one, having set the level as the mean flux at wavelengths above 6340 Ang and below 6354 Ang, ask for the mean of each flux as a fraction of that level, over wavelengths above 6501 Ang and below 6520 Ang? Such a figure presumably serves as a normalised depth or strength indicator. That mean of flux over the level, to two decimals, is 1.14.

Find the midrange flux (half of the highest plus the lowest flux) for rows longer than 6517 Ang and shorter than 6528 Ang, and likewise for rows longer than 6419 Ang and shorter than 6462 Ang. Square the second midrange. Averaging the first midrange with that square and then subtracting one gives 55.5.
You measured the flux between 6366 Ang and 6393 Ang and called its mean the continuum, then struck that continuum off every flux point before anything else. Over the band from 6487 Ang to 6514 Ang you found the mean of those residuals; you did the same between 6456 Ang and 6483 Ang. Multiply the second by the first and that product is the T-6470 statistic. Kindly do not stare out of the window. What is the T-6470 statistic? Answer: 1.9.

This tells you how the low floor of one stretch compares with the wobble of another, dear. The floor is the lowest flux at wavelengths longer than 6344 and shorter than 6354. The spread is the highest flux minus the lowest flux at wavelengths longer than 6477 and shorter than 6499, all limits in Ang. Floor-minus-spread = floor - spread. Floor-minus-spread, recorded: 4.6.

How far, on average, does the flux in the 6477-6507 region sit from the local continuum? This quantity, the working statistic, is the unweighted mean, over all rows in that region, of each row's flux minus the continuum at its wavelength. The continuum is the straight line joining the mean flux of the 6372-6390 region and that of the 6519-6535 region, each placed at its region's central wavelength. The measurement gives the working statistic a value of -0.1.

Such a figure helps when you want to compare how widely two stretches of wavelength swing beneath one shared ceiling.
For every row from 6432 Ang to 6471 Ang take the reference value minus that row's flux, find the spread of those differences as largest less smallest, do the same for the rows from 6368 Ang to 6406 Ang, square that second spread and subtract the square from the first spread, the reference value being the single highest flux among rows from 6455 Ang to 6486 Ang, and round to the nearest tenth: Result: -1.8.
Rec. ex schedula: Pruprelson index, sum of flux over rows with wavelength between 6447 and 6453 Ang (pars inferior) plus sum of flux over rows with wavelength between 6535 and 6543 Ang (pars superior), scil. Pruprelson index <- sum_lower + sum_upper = 102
